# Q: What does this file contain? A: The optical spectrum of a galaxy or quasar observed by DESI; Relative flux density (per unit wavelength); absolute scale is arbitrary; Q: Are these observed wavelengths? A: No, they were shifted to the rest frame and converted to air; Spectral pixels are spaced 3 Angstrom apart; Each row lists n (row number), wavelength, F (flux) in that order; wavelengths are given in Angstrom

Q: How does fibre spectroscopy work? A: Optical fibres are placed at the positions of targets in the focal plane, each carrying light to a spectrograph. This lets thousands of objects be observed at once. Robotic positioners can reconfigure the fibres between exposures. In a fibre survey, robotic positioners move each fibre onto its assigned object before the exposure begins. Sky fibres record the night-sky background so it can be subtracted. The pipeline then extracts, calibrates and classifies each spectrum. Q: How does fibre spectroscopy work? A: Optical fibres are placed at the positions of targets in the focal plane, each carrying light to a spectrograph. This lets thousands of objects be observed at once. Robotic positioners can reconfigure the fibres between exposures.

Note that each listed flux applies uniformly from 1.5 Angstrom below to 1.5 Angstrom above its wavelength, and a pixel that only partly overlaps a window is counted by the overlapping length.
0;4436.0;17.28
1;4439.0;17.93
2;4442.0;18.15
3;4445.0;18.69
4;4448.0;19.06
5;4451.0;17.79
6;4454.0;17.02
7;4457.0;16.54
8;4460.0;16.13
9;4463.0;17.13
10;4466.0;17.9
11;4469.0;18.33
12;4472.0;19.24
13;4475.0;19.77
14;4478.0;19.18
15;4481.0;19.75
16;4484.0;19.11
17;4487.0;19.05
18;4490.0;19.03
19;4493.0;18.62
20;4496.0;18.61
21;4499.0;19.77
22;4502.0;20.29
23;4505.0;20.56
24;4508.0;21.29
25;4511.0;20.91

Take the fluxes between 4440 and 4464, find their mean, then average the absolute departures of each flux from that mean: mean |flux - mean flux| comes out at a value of 0.86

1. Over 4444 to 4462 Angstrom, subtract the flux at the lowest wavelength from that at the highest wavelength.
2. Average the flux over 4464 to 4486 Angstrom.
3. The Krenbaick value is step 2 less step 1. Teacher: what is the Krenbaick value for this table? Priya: 21.6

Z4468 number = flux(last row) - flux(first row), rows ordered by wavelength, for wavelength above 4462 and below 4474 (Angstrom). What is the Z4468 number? 2.1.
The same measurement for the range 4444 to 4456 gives -1.7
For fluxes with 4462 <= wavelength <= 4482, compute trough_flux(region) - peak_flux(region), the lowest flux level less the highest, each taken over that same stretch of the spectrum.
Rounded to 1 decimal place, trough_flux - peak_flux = -2.6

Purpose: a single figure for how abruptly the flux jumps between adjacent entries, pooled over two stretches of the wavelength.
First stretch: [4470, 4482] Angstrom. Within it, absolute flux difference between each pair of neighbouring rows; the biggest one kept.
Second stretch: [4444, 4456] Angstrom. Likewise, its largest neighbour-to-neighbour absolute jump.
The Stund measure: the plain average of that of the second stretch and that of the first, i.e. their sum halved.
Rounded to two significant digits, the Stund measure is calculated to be 0.93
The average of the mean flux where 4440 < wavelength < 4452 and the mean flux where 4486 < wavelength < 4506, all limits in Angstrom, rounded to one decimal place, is 18.9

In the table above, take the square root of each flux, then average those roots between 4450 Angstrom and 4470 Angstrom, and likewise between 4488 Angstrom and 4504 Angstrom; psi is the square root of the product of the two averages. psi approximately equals 4.27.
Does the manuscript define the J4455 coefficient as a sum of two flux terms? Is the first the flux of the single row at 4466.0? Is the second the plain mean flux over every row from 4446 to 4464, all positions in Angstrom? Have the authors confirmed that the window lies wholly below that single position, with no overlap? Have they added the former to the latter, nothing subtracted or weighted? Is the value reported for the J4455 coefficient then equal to 35.2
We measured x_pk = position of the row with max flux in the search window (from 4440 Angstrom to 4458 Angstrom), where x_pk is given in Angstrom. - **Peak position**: 4448.0 Angstrom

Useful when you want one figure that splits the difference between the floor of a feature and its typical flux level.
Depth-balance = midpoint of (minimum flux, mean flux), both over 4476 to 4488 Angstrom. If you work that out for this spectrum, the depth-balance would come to 19.2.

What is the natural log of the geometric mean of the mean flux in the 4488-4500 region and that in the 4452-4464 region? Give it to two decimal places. 2.88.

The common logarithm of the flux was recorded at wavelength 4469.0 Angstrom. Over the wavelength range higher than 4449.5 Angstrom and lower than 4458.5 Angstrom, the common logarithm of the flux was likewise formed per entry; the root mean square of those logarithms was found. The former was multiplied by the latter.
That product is 1.558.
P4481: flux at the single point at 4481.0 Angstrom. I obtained 19.75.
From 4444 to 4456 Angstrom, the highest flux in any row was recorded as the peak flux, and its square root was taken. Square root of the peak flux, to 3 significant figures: 4.37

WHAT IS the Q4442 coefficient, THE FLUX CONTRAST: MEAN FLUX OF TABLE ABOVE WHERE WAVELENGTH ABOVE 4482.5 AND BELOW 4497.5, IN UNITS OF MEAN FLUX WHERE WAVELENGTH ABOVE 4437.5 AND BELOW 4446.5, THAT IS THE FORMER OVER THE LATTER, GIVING 1.03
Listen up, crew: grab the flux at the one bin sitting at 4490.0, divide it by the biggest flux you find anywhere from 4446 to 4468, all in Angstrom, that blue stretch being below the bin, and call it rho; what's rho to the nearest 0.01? 1.00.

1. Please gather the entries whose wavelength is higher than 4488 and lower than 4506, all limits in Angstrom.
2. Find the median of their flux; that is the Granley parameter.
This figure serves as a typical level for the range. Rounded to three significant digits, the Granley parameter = 19.4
